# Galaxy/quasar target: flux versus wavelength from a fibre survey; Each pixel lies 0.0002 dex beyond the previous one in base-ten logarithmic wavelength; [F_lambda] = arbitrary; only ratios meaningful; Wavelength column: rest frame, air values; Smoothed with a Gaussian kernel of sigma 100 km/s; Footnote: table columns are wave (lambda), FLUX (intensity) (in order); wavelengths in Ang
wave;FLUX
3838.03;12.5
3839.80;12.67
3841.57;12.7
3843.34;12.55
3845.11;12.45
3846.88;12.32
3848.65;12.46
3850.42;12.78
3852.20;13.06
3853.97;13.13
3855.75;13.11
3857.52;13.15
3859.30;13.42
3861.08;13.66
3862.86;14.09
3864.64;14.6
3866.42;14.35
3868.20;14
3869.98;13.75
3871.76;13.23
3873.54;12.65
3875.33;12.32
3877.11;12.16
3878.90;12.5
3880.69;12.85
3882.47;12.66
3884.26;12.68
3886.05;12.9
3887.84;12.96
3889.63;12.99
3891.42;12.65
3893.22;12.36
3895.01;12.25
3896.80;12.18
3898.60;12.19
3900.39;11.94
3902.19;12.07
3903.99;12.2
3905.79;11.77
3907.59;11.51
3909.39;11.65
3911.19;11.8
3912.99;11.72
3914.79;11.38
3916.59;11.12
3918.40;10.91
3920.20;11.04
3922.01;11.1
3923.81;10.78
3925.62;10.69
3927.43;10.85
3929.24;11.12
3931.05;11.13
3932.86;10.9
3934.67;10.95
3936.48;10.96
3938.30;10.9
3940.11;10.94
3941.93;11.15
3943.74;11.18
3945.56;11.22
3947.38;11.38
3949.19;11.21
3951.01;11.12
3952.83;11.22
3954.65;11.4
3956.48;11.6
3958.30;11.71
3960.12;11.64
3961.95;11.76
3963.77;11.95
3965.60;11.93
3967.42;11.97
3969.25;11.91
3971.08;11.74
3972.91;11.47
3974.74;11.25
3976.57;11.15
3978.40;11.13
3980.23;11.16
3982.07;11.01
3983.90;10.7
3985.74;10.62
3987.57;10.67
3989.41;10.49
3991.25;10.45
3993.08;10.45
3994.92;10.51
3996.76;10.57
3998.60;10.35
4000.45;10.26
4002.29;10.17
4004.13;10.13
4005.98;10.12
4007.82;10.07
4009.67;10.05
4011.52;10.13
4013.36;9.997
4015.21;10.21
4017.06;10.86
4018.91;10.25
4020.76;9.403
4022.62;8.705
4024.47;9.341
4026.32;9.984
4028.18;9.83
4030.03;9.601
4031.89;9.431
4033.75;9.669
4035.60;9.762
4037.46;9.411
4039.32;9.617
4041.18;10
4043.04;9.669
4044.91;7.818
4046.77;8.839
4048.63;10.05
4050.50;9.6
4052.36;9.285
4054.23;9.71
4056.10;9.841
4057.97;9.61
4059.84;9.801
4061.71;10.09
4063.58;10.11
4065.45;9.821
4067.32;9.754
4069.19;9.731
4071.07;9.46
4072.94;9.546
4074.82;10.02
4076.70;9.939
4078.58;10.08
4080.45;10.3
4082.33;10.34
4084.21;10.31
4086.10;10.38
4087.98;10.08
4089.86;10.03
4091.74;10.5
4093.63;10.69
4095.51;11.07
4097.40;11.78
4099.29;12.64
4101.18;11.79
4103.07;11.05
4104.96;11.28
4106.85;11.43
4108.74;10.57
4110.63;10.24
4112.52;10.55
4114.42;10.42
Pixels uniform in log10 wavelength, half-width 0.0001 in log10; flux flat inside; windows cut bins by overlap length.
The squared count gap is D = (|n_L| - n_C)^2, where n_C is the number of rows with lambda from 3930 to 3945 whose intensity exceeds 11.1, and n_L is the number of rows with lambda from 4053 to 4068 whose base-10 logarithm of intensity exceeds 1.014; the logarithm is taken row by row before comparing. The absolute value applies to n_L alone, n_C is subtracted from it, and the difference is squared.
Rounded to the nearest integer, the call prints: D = 9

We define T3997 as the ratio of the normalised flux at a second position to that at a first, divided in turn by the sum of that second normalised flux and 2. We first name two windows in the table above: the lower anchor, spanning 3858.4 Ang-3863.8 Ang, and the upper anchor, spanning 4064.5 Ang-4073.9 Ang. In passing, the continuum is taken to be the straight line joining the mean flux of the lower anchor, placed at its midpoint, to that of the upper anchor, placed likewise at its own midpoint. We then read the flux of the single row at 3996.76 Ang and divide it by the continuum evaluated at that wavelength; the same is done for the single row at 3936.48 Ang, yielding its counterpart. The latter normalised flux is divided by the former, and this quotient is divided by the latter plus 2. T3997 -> 0.324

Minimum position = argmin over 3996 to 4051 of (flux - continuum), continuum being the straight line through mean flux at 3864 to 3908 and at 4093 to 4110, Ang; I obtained 4044.91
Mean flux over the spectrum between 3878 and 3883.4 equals 12.7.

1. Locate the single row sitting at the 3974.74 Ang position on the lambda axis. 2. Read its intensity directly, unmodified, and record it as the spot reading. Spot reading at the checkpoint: 11.25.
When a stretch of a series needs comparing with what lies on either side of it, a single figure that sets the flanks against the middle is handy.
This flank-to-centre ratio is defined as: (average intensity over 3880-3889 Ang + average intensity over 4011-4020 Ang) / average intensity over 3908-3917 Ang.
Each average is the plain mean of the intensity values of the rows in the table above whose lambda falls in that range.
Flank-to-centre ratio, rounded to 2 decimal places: 2.00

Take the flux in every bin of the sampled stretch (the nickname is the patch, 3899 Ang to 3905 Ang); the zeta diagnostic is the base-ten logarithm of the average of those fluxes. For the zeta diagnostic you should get 1.08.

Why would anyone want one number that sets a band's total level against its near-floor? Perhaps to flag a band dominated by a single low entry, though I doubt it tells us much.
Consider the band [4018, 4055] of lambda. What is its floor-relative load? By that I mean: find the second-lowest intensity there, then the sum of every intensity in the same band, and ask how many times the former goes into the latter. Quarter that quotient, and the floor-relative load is 5.46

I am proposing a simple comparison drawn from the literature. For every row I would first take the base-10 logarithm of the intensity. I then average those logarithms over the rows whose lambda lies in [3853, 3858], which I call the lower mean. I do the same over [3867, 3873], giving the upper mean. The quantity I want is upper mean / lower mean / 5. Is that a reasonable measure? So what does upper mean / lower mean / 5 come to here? 0.203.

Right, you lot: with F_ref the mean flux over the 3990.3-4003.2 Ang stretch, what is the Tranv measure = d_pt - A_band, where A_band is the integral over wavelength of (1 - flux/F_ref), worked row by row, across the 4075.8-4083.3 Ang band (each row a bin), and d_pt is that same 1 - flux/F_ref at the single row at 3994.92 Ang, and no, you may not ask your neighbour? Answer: -0.18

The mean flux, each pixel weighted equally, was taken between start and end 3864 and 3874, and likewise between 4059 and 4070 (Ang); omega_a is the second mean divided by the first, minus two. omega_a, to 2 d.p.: -1.28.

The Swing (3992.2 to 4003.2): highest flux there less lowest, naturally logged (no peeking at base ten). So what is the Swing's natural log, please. -0.92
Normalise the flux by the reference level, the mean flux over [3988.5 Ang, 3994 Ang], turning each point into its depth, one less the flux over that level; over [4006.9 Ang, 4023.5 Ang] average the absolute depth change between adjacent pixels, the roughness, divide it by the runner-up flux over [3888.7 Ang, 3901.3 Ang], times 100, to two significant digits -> 0.31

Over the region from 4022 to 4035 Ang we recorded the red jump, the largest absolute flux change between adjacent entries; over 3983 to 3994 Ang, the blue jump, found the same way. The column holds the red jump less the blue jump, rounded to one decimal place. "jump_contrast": 0.5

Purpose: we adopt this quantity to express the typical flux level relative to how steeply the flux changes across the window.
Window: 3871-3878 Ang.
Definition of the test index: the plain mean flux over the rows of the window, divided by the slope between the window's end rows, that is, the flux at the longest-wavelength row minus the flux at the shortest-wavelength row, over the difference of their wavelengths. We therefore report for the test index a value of -63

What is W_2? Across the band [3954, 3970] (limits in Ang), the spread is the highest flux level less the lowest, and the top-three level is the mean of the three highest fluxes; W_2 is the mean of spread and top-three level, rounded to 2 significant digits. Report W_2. 6.3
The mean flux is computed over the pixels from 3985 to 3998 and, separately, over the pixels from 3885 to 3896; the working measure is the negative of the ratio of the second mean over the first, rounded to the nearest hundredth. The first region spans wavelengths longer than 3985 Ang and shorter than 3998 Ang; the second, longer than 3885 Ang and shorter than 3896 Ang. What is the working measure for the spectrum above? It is -1.20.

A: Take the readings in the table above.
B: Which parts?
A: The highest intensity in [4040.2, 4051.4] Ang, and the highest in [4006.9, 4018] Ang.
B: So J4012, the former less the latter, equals -0.81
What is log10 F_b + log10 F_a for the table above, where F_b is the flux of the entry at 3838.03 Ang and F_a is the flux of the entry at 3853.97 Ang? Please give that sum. 2.22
